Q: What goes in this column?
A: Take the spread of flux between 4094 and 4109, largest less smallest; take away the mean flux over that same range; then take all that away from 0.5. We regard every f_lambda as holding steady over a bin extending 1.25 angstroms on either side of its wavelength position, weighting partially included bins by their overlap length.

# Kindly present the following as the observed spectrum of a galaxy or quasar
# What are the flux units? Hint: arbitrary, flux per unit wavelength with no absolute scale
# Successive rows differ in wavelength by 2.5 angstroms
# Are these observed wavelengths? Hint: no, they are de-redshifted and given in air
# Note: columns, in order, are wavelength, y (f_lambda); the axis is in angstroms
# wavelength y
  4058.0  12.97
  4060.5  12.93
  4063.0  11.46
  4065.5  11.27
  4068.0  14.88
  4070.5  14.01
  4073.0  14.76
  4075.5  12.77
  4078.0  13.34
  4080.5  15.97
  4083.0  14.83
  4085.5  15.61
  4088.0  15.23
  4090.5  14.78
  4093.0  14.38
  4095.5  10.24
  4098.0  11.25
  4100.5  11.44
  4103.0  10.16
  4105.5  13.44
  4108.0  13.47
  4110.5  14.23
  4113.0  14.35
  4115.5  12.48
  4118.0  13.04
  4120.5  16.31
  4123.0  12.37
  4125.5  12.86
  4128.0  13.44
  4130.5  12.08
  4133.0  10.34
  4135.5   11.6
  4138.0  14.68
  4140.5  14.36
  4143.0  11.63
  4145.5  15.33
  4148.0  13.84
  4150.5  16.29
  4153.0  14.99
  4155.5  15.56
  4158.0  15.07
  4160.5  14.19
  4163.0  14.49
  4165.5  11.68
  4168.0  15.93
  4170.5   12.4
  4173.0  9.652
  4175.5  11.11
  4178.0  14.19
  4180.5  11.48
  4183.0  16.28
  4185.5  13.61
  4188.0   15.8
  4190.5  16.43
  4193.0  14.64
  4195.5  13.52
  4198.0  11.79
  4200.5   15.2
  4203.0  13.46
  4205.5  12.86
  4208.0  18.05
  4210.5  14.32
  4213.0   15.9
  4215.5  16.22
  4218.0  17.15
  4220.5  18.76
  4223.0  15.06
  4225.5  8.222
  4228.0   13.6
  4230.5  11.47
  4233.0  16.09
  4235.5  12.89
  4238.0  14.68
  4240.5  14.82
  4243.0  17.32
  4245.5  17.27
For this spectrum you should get 8.9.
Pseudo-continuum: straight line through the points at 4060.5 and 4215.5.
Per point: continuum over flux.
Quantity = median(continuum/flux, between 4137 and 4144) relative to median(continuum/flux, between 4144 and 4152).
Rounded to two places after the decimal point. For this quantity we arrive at 1.06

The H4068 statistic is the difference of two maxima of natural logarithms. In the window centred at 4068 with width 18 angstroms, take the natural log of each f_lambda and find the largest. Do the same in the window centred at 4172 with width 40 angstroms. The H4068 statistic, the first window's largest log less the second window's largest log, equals -0.10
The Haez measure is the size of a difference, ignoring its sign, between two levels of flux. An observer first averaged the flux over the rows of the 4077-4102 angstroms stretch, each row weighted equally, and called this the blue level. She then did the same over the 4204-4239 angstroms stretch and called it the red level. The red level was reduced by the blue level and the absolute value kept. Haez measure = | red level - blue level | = 1.0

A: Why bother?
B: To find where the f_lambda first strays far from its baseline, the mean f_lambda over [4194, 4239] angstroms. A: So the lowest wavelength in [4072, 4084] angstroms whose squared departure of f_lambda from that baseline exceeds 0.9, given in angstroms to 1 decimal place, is 4075.5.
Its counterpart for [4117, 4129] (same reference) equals 4118.0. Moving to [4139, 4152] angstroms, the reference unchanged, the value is 4143.0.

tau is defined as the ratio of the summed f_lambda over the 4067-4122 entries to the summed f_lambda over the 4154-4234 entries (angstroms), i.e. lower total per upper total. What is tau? 0.66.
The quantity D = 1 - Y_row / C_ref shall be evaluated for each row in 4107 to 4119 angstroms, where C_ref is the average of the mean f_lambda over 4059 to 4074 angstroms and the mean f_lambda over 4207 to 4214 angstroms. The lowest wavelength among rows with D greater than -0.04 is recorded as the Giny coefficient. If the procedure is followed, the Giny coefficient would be 4108.0 angstroms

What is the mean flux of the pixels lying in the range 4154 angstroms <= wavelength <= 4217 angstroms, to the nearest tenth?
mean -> 14.2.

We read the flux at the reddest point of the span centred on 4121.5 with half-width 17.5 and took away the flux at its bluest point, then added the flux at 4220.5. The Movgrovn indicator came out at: 20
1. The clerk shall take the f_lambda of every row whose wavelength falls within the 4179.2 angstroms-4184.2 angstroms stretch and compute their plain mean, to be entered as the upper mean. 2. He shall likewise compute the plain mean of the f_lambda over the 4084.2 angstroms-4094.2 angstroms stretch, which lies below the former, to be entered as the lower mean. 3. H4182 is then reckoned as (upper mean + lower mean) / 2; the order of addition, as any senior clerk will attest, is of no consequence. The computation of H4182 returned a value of 14.4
